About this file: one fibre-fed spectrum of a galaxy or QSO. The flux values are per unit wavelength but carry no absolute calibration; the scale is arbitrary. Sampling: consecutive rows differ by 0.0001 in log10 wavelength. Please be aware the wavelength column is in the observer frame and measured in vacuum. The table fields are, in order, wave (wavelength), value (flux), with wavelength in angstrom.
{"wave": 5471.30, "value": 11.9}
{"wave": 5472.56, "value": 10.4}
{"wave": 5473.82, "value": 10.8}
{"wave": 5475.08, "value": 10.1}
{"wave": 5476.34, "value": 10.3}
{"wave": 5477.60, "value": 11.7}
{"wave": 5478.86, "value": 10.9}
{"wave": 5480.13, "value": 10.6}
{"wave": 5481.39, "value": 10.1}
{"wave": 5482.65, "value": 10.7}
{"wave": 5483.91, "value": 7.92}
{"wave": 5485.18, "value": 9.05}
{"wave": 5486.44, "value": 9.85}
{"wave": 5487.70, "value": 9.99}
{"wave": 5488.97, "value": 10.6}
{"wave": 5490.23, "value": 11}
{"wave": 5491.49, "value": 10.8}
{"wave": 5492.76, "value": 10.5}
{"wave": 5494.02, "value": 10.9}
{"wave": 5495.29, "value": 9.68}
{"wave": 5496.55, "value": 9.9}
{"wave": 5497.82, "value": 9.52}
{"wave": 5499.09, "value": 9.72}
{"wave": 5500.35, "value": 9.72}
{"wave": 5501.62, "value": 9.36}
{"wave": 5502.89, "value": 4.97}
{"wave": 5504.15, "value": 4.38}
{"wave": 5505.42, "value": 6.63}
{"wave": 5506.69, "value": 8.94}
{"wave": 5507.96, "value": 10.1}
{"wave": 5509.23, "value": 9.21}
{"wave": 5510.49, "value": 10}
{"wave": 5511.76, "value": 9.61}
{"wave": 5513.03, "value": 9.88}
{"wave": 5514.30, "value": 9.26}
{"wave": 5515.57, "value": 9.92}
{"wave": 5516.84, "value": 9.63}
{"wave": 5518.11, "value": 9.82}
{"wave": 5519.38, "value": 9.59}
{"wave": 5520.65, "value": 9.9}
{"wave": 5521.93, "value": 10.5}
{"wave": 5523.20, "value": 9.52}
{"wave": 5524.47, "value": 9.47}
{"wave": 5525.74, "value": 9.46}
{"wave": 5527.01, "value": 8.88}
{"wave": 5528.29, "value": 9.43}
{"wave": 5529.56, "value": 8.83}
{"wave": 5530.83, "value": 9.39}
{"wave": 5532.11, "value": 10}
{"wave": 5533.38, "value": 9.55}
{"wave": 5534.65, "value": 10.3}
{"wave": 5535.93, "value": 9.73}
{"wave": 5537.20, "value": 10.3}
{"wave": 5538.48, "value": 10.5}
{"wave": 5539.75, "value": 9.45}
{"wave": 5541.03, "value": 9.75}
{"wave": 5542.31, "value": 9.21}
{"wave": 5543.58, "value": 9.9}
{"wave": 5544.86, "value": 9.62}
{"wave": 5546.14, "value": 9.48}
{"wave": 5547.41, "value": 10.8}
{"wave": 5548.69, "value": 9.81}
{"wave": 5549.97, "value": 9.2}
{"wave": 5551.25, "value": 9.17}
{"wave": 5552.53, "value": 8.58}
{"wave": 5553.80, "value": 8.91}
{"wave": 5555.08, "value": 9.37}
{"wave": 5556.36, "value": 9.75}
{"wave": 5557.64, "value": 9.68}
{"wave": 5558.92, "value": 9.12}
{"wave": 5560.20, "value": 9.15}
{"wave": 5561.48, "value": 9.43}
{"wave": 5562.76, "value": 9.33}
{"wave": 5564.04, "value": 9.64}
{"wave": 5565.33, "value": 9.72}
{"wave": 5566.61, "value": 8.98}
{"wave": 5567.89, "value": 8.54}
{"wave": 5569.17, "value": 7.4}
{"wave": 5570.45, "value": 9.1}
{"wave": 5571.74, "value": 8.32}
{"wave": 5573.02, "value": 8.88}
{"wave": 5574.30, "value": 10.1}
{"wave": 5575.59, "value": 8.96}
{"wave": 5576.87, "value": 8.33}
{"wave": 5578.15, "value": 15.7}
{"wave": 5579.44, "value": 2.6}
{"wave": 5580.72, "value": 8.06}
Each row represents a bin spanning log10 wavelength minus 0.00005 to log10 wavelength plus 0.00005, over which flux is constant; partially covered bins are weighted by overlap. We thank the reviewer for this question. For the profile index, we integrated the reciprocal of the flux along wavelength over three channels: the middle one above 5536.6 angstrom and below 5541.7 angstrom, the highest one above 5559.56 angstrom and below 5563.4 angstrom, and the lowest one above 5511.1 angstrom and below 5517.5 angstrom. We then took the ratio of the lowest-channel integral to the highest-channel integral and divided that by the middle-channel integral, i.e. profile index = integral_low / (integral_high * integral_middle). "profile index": 3.1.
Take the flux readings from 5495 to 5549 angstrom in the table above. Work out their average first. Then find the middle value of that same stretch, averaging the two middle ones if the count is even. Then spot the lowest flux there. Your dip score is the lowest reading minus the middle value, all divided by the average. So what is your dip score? -0.56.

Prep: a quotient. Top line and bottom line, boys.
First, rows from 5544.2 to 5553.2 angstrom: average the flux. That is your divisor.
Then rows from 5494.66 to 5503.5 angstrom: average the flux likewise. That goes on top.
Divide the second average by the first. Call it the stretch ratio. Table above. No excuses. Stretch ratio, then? 0.94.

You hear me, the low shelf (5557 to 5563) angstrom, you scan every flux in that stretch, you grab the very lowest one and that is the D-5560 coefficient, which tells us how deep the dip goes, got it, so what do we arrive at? 9.12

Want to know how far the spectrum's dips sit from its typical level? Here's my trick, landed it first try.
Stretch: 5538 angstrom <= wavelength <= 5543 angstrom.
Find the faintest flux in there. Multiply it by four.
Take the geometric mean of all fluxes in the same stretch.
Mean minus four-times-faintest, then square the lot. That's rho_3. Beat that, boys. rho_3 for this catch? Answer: 736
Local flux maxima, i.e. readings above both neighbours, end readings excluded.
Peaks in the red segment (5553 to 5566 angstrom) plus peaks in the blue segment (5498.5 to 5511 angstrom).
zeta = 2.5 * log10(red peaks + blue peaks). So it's 1.2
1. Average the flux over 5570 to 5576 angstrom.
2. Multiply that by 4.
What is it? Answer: 36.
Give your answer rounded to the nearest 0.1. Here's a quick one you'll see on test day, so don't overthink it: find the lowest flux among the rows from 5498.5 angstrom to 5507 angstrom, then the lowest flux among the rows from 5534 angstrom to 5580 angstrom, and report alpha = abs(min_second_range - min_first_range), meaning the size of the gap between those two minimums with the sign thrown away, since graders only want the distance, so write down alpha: 1.8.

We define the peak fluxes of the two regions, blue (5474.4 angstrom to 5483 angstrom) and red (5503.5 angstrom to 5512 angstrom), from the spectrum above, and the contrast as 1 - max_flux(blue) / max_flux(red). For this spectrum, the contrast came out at -0.16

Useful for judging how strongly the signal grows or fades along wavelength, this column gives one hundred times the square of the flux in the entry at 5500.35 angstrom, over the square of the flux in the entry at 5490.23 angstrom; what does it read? 78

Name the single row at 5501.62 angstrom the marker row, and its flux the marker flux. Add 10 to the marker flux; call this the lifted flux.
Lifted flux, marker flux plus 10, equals 19.4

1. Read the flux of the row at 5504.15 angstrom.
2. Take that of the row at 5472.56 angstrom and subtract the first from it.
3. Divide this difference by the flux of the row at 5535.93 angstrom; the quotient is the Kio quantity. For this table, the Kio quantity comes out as 0.62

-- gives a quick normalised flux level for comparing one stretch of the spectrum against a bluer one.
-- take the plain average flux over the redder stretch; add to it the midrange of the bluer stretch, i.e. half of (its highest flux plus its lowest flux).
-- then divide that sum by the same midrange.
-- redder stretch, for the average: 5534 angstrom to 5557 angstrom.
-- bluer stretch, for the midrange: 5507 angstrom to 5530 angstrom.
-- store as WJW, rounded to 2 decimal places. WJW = 2.00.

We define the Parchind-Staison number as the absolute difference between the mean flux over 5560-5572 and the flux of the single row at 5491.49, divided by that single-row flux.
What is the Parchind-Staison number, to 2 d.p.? 0.17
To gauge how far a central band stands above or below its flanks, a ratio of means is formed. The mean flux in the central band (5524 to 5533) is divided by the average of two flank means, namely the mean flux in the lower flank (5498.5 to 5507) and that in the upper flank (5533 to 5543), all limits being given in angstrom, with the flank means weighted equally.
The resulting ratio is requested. 1.07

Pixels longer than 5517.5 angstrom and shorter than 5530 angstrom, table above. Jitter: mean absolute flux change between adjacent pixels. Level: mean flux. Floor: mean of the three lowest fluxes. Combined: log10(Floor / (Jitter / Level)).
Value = 2.30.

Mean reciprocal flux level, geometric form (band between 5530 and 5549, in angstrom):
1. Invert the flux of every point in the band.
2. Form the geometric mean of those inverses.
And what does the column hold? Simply 0.102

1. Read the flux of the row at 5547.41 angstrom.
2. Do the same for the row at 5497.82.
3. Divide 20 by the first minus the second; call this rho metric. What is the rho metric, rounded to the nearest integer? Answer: 16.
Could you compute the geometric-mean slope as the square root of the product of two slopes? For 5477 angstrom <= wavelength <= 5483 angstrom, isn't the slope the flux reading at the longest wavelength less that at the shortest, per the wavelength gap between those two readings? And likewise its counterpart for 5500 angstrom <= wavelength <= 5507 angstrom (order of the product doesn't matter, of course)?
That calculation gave 0.16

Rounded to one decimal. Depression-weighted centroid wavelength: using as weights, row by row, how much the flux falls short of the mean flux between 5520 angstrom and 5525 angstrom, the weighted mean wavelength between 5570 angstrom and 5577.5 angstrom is 5573.7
